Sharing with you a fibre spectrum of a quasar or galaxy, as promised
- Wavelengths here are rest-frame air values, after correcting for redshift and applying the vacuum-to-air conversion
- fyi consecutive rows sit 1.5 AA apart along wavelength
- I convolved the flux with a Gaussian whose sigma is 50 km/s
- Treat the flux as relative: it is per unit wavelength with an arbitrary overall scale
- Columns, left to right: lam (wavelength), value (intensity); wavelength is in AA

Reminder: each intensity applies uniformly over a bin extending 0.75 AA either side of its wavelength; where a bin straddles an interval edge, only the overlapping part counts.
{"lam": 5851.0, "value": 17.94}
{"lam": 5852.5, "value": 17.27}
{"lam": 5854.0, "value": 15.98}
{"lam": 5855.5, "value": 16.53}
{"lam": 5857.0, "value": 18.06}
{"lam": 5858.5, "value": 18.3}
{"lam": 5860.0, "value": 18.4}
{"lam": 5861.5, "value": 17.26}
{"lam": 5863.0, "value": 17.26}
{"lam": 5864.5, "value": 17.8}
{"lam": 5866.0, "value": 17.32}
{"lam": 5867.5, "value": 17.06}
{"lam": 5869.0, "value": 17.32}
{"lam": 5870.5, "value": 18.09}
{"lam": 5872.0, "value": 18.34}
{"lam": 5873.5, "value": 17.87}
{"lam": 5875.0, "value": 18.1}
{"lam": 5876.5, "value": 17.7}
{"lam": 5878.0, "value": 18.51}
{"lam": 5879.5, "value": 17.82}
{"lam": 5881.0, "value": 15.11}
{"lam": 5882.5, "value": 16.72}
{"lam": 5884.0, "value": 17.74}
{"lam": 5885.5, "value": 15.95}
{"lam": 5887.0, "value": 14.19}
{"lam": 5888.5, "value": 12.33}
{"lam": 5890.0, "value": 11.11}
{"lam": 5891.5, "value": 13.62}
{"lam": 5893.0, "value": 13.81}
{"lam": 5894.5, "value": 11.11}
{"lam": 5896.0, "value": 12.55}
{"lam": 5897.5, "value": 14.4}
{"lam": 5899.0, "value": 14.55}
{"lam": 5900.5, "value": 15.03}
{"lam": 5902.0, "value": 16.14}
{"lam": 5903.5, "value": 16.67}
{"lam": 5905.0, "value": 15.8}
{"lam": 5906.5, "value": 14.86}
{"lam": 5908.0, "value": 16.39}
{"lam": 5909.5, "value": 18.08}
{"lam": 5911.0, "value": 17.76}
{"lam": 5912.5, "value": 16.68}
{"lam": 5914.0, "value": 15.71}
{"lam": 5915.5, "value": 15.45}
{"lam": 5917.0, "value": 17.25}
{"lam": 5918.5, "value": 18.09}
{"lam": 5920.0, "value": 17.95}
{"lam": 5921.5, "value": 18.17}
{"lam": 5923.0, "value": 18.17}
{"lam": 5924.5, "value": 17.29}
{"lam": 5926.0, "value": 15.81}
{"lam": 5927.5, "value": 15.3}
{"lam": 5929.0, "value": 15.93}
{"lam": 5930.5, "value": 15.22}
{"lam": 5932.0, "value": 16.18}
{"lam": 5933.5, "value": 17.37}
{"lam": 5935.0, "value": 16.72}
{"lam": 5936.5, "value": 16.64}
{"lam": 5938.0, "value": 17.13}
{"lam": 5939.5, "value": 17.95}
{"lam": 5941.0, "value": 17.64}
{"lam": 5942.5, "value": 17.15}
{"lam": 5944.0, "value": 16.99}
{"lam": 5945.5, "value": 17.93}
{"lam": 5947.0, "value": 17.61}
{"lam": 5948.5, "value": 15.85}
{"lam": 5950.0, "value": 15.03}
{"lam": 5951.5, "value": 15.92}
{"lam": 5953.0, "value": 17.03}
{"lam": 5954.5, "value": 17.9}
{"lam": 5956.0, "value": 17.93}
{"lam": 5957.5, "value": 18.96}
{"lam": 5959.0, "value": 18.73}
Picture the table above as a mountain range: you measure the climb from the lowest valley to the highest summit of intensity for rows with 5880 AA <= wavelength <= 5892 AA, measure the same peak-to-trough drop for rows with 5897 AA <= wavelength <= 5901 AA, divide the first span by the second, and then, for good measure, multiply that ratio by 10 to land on 105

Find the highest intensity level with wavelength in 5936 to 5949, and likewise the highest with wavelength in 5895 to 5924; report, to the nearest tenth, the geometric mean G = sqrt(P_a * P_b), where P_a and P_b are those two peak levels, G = 18.1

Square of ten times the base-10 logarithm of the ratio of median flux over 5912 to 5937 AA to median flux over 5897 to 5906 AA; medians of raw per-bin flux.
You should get 0.12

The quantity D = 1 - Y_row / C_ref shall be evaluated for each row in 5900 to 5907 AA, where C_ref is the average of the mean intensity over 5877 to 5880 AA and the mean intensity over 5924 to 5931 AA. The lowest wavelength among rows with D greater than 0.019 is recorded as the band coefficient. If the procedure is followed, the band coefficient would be 5900.5 AA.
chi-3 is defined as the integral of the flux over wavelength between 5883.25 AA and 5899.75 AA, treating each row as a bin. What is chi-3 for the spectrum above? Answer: 227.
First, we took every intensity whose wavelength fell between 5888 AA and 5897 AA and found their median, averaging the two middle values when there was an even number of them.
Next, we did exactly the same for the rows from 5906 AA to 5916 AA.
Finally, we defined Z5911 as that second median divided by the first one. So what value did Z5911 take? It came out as 1.32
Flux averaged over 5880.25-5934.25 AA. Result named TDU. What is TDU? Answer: 15.7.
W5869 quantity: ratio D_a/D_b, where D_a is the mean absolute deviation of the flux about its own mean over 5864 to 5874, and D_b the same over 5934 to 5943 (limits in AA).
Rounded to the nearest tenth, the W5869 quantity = 1.0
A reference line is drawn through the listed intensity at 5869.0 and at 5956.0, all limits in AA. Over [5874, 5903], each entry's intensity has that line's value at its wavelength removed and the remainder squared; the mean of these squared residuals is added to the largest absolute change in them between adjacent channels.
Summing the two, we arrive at 38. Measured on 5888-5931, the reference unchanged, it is 35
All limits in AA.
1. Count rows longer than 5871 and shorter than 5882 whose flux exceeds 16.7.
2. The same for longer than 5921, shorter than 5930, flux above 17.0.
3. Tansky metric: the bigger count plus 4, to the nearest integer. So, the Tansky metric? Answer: 10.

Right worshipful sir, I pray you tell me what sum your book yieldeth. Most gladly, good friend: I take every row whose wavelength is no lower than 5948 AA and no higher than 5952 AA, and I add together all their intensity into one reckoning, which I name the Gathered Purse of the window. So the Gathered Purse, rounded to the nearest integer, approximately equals 47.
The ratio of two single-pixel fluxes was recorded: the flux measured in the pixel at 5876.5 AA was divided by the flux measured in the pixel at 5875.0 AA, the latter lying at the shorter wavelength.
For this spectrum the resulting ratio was 0.978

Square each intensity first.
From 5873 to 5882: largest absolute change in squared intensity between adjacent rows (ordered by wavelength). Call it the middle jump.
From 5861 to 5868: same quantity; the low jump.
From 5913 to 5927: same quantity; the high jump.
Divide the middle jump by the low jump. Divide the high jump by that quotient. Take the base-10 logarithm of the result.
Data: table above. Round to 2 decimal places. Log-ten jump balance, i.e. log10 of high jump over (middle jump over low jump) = 1.10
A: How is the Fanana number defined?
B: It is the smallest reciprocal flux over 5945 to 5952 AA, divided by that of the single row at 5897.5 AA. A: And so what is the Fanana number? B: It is 0.80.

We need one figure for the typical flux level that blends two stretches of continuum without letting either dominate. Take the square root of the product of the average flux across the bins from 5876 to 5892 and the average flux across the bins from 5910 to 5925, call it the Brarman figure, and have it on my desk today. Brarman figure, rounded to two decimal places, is 16.37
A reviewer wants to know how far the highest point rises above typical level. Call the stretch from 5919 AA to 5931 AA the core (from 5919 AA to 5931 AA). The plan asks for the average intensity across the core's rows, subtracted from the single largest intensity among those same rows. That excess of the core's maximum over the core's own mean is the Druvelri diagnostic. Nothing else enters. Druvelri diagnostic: 1.4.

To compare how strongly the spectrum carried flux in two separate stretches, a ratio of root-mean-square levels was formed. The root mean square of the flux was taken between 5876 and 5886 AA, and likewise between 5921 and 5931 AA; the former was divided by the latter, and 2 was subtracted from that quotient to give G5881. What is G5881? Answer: -0.97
